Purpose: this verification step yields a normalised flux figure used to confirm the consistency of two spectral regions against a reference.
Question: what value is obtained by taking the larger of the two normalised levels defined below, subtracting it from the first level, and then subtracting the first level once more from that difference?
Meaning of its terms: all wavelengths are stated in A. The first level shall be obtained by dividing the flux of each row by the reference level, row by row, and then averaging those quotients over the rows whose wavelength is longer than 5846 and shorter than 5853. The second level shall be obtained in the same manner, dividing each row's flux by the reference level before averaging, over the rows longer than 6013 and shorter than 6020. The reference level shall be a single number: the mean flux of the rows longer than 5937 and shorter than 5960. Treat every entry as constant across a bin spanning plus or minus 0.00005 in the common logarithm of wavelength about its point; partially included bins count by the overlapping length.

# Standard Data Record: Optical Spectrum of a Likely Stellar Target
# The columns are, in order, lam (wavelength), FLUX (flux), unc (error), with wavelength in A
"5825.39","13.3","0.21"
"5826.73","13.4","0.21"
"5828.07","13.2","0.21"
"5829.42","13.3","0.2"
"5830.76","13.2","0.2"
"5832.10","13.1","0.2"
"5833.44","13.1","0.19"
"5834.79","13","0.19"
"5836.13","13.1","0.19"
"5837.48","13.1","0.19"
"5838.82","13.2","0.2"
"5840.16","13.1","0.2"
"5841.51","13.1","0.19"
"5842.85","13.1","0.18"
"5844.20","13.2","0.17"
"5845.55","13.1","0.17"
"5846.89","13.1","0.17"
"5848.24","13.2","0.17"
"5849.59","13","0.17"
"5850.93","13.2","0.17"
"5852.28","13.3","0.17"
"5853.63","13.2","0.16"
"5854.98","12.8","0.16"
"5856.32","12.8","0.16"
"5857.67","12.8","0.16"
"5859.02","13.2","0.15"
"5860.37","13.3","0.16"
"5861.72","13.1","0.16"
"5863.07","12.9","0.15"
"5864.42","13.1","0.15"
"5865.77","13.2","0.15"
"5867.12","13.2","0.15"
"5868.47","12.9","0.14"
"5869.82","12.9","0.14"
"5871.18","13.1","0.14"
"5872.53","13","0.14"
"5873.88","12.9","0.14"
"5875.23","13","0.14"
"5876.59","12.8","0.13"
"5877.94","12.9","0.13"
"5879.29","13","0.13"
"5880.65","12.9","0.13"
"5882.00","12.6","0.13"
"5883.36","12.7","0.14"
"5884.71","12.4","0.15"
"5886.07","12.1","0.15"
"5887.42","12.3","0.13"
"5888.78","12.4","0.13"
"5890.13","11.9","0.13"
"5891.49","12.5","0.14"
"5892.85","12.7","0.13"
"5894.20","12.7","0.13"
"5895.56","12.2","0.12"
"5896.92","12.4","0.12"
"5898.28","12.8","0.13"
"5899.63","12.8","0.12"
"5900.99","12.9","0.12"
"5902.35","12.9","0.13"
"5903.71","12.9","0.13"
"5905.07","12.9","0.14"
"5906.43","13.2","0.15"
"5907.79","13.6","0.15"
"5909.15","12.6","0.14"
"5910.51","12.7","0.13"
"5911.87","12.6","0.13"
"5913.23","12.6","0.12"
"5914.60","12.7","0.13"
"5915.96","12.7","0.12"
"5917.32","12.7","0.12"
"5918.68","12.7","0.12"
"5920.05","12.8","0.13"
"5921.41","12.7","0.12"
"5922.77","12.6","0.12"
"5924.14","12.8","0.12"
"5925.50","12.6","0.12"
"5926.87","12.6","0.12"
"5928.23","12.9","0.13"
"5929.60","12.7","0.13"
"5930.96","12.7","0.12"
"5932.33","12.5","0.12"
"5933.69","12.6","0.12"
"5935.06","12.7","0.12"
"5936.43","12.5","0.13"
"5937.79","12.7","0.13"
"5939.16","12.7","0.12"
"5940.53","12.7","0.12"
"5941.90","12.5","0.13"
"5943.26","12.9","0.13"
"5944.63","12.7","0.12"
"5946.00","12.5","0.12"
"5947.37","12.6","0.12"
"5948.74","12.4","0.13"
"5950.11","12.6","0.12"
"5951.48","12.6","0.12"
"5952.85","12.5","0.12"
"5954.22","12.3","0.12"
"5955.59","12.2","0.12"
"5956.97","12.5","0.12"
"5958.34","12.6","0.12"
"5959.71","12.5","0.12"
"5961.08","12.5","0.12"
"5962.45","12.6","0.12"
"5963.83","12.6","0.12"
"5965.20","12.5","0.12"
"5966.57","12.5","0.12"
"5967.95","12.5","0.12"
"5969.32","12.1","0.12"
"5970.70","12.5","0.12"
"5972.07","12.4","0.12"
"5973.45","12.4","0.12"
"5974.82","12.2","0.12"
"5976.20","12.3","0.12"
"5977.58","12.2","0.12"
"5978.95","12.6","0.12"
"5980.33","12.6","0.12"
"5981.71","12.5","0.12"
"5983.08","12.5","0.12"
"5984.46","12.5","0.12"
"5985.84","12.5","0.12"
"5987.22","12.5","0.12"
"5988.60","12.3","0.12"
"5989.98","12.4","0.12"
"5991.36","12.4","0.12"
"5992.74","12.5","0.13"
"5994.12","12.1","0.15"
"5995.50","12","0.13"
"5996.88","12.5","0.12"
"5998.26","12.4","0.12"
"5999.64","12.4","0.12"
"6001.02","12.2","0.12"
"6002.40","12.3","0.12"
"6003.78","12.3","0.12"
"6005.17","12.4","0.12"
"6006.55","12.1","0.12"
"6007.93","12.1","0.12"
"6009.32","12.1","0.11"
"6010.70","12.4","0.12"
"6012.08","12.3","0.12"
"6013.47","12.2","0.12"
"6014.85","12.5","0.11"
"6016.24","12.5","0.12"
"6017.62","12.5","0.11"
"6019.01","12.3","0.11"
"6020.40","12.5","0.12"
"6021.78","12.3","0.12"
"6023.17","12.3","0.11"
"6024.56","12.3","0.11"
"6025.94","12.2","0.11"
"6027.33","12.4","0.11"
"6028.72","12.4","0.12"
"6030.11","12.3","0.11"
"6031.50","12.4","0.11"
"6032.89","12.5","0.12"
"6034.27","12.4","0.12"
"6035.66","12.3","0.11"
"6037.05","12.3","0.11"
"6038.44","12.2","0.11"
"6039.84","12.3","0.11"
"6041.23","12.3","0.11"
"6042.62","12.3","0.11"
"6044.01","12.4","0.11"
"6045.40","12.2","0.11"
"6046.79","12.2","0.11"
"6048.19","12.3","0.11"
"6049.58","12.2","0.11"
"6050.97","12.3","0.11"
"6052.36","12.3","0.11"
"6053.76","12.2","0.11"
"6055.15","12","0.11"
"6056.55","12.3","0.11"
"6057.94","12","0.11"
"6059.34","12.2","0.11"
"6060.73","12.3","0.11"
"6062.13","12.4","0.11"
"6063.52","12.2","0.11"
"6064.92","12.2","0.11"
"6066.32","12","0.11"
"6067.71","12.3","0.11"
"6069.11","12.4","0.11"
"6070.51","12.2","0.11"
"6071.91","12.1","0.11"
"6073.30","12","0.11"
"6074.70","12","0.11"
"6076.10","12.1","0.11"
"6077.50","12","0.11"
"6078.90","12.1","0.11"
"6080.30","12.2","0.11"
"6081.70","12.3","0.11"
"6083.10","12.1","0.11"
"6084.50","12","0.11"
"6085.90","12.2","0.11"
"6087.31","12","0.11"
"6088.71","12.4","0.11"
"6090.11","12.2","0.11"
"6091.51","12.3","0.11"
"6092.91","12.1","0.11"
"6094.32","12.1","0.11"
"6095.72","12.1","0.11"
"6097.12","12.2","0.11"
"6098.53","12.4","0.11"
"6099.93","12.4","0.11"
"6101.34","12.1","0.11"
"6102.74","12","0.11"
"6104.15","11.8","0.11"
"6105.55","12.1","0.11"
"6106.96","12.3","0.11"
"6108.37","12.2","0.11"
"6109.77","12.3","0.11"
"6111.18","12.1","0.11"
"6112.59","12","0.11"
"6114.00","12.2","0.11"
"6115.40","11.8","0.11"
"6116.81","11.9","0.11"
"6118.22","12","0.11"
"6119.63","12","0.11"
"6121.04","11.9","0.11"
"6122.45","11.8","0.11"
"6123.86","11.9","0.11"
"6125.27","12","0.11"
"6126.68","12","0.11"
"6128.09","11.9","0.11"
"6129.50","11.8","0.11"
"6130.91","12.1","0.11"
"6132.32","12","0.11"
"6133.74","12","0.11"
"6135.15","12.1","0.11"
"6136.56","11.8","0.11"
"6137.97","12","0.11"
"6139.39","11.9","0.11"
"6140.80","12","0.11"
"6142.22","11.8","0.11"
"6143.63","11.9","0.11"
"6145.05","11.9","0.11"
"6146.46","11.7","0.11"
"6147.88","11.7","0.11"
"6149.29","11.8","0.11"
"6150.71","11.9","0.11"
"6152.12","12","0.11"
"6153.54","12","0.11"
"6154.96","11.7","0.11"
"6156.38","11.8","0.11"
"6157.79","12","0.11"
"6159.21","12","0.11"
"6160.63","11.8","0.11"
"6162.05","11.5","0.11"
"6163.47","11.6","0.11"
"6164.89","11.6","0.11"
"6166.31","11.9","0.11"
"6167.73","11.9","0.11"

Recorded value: -1.05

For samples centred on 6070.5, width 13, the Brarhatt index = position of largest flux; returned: 6069.11 A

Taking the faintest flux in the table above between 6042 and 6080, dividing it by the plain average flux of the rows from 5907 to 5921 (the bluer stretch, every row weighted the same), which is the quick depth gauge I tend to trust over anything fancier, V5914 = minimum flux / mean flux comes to 0.940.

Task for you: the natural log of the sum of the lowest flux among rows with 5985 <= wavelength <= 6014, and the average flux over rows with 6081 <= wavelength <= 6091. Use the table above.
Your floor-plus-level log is 3.19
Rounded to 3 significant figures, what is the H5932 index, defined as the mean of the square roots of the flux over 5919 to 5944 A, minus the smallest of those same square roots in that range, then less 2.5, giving -2.47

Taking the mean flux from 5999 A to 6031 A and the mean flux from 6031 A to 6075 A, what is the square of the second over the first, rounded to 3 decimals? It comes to 0.988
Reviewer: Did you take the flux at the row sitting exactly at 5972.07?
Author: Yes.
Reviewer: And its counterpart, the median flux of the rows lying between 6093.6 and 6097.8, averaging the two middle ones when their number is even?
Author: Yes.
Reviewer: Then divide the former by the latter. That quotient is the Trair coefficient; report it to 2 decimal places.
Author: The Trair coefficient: 1.02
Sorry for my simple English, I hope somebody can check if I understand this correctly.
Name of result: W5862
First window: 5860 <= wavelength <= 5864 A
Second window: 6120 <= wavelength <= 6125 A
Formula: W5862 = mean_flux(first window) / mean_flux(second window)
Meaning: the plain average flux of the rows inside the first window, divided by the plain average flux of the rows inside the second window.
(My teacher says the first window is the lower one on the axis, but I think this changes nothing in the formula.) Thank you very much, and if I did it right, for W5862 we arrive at 1.10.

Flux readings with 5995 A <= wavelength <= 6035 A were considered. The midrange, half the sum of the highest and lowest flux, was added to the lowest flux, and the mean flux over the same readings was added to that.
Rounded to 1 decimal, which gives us 36.6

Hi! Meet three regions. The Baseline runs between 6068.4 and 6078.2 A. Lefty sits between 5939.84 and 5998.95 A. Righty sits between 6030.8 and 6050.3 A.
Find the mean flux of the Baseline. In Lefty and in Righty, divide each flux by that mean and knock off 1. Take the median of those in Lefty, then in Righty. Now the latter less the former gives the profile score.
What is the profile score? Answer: -0.017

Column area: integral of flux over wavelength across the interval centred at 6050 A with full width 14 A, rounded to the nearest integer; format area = 171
